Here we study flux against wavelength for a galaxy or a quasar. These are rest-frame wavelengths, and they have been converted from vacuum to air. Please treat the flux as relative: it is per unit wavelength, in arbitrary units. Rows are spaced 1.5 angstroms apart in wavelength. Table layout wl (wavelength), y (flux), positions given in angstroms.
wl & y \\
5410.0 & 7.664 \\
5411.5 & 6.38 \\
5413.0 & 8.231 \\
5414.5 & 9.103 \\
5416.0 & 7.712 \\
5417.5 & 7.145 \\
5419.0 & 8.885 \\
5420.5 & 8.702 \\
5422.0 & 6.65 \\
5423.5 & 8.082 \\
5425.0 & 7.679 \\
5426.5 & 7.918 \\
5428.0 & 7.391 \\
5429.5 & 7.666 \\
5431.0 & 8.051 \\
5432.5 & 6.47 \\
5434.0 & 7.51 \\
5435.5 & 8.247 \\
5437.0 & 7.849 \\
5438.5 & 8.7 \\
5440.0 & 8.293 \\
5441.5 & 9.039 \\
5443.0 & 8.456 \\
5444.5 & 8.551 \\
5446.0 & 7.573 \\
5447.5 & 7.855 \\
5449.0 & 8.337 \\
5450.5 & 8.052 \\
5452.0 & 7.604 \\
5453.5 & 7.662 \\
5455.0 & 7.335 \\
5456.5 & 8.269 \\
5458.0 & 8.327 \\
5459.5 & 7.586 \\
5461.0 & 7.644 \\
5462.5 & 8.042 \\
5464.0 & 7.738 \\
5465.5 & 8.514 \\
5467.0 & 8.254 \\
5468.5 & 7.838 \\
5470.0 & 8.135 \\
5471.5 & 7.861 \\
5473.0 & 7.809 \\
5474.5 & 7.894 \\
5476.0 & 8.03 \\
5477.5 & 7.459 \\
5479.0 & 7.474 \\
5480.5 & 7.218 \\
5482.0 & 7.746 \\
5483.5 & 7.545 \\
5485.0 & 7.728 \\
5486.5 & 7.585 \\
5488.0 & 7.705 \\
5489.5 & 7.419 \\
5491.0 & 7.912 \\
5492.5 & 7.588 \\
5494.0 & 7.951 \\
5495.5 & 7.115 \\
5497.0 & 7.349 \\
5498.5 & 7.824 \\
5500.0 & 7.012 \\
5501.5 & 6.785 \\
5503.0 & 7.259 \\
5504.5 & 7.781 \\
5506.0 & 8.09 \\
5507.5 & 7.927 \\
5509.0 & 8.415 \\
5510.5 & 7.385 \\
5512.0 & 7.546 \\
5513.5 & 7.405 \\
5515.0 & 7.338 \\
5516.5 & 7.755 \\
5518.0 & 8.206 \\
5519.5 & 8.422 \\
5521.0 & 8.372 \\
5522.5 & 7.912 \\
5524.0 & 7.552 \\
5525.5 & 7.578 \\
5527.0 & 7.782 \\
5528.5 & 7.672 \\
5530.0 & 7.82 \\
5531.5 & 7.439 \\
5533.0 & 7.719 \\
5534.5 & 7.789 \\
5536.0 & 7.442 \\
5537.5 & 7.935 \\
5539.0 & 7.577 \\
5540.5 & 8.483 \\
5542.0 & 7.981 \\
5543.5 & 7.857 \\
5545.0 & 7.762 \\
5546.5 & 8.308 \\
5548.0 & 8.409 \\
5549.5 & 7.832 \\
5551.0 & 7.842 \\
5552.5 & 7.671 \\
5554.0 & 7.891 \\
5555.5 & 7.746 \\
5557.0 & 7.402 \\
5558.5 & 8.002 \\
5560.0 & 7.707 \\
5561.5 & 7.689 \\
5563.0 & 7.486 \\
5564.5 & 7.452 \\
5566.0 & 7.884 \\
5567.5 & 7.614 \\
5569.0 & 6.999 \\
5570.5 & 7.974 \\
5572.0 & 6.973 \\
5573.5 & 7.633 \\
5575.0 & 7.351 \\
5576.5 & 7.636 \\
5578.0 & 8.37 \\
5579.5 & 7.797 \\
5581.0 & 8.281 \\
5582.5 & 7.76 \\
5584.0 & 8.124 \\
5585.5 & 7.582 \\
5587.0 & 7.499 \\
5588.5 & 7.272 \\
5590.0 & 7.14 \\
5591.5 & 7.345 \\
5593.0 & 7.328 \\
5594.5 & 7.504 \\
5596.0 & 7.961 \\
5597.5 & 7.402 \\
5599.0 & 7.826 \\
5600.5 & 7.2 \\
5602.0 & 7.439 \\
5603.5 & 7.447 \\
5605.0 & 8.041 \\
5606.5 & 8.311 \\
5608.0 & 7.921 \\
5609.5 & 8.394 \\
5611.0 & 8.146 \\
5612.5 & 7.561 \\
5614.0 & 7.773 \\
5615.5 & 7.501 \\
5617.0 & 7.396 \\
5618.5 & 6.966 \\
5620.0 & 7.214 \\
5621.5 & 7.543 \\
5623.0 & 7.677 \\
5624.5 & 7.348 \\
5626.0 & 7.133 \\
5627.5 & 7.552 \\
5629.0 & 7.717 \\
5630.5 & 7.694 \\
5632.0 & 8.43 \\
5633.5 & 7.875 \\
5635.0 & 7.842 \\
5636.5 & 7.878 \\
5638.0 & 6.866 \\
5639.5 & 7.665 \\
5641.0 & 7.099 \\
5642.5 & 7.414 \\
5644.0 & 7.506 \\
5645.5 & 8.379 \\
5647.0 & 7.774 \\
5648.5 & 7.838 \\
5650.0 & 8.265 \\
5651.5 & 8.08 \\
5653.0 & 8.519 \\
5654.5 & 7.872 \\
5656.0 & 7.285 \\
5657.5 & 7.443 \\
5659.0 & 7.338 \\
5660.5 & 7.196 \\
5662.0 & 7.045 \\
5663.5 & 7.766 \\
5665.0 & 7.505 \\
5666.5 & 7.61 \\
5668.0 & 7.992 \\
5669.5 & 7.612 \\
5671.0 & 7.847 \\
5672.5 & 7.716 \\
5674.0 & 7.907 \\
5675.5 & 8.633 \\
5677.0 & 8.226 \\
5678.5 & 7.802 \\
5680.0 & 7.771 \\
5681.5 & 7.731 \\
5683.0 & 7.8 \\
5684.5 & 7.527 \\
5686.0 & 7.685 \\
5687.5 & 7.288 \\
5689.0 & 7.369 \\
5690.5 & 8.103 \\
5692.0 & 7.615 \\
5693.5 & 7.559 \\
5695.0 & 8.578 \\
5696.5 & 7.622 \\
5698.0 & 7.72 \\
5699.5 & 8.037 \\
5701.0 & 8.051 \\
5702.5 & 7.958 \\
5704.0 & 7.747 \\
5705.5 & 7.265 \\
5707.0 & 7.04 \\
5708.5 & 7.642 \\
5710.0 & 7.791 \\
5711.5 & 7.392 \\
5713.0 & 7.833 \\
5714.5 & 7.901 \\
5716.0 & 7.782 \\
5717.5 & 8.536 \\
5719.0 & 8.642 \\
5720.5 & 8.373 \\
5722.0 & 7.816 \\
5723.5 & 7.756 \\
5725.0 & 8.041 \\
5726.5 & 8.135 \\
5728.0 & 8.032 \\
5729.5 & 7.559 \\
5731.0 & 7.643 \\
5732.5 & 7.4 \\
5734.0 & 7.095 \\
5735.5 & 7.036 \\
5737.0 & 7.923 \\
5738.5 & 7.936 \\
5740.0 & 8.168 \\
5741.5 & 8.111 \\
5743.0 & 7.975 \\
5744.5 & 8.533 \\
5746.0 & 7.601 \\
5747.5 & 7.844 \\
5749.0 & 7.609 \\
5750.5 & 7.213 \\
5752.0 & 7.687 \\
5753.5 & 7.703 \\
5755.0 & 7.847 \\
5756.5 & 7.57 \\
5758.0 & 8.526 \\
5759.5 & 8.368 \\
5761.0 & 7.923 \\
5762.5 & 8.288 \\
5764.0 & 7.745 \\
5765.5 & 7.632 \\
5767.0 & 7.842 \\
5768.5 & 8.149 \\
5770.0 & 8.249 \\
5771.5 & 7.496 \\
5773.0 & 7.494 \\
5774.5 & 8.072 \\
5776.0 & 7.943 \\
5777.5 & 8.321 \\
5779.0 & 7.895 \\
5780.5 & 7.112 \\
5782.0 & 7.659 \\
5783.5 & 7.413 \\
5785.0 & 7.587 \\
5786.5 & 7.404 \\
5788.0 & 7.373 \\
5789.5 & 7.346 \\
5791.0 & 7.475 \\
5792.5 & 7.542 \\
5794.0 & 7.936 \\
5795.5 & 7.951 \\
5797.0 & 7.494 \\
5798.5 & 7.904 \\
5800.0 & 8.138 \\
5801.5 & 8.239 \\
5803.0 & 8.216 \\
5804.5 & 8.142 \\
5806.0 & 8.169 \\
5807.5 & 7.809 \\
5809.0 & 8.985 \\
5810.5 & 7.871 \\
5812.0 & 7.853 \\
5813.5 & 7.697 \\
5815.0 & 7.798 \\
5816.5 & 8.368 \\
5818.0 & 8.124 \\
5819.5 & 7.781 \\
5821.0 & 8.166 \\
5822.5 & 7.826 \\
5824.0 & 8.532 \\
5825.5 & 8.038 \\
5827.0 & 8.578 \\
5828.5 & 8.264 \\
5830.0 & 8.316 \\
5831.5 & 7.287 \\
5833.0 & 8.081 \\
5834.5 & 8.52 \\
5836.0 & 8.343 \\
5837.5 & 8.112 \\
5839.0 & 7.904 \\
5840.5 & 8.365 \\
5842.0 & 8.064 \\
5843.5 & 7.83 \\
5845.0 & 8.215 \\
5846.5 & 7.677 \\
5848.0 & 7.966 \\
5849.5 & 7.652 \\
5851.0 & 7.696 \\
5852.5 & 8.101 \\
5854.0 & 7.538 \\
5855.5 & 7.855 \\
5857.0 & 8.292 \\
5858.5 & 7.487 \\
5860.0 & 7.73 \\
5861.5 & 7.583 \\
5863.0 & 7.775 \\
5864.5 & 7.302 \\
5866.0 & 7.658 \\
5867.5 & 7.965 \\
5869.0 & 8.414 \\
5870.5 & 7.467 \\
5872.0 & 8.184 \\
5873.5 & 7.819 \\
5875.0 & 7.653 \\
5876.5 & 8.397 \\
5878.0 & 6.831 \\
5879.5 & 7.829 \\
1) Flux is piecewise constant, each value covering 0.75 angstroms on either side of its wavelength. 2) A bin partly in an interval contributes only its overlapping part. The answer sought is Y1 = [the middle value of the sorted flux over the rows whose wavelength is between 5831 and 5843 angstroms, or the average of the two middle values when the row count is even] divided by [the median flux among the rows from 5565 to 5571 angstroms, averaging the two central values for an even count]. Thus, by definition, 1.04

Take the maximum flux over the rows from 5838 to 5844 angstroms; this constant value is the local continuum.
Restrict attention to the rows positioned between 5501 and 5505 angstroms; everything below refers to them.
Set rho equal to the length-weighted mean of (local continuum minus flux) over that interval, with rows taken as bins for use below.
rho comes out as 1.09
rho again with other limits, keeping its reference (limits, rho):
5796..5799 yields 0.66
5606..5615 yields 0.37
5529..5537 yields 0.71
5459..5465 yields 0.57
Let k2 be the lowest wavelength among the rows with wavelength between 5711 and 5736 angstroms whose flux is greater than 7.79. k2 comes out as 5713.0 angstroms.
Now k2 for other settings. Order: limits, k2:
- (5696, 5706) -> 5699.5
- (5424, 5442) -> 5426.5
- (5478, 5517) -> 5491.0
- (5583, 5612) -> 5584.0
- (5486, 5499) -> 5491.0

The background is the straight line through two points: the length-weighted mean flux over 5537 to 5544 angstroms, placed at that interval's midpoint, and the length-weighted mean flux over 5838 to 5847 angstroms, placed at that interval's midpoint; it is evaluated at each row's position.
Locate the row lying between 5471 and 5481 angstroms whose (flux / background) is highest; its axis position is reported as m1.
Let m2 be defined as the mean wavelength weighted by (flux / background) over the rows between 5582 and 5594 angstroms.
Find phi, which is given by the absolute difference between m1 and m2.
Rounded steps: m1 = 5476.0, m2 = 5587.6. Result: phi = 111.6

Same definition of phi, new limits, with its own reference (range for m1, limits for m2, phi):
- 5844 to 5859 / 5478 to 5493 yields 371.2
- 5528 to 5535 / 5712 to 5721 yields 186.8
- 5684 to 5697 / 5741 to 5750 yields 50.2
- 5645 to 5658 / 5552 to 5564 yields 95.3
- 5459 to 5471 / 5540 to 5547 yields 78.0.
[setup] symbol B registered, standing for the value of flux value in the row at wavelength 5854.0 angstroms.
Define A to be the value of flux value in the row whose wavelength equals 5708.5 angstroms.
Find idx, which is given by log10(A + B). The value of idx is 1.18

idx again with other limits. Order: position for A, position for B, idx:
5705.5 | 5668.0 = 1.18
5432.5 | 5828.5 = 1.17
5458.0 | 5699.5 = 1.21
